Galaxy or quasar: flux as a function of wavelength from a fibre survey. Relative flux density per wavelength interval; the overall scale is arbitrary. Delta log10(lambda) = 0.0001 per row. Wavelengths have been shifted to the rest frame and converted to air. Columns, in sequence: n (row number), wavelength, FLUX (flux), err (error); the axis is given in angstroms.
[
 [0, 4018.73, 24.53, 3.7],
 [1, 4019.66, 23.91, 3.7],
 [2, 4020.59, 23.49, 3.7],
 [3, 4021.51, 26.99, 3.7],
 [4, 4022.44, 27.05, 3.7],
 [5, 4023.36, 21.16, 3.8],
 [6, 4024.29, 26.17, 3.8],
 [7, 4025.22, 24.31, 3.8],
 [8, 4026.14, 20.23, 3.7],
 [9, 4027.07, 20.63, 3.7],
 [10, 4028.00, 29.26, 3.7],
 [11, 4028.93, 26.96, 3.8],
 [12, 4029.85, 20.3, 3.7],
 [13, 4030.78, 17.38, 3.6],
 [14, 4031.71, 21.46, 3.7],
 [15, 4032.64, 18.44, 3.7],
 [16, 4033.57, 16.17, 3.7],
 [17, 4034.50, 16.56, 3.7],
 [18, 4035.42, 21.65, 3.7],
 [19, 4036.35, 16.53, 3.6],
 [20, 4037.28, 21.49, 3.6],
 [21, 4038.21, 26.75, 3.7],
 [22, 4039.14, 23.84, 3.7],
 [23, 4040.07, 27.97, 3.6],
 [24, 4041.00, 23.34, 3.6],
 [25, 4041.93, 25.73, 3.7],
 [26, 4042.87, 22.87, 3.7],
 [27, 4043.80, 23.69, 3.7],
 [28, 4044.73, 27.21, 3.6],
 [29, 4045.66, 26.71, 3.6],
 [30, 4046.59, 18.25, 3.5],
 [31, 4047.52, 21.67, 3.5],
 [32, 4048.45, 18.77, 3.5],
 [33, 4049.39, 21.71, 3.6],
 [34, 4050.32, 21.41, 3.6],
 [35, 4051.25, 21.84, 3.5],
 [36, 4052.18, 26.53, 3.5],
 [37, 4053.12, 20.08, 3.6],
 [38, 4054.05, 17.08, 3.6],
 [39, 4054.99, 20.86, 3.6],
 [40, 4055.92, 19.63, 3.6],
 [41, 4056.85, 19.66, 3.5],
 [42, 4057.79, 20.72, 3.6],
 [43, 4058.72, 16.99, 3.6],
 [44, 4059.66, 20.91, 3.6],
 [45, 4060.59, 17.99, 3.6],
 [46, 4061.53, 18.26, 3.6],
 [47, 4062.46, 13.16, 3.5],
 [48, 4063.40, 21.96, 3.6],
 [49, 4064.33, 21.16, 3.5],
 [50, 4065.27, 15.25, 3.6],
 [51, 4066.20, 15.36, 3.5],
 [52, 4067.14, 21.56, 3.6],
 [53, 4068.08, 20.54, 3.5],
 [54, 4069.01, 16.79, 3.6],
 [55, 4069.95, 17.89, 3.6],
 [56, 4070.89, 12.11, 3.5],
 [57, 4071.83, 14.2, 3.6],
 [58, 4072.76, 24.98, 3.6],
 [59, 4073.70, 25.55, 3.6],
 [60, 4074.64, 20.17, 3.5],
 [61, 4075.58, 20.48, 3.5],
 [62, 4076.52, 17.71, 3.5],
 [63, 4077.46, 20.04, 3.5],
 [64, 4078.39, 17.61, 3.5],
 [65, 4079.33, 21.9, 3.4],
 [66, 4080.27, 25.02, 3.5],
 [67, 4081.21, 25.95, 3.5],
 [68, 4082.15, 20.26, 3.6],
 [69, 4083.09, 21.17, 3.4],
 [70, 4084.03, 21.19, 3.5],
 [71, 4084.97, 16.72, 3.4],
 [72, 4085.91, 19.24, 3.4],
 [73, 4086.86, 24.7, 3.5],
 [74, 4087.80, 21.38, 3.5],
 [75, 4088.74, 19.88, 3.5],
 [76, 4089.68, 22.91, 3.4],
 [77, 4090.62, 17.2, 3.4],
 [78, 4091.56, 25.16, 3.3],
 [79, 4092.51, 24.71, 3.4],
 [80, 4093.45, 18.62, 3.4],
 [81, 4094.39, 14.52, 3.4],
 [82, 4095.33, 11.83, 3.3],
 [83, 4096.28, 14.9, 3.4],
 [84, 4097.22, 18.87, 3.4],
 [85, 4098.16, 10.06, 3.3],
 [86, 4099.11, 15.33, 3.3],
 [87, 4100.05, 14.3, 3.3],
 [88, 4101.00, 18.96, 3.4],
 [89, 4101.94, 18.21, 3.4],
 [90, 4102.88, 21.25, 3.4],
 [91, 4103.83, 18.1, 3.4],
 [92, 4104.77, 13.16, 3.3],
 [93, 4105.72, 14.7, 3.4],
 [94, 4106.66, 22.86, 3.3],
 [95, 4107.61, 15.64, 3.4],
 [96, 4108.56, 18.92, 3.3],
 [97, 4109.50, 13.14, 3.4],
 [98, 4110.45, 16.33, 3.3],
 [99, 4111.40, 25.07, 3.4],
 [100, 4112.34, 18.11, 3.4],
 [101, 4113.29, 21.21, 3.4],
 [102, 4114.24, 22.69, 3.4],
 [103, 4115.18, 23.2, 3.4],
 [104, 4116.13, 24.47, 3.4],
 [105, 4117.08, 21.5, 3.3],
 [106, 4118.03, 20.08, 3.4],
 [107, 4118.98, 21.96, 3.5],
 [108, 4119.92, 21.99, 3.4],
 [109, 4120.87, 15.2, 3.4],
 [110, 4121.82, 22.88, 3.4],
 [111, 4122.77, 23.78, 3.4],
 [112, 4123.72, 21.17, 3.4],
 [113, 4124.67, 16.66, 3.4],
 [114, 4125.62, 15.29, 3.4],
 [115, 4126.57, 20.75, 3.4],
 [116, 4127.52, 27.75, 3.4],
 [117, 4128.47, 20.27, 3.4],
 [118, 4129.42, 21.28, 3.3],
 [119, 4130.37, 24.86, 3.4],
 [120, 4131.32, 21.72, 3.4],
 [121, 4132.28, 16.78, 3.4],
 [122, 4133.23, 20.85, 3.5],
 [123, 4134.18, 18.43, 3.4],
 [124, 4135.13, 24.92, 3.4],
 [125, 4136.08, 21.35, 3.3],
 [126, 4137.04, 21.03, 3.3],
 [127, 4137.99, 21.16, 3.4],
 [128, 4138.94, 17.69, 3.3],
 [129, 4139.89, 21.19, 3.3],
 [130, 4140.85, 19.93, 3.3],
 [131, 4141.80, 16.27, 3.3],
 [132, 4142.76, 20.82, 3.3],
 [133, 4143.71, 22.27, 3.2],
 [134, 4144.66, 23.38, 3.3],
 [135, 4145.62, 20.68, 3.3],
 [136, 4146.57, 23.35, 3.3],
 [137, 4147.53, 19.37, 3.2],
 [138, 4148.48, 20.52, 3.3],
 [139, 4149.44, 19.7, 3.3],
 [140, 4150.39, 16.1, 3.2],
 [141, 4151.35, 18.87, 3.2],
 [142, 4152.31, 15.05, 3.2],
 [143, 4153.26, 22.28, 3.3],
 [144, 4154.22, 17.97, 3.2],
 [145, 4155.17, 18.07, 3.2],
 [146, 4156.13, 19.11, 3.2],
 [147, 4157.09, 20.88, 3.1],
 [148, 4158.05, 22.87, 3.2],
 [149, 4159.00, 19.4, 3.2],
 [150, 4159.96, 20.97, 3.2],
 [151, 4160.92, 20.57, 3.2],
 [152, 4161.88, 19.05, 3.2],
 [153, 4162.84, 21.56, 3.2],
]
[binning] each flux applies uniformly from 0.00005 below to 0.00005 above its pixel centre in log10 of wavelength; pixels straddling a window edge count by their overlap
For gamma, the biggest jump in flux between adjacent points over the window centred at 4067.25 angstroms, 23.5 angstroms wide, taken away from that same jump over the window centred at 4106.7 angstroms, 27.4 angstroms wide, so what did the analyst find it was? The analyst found -2.0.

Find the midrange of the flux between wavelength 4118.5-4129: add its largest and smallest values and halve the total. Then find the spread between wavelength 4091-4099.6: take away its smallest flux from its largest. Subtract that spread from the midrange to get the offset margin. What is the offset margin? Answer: 6.4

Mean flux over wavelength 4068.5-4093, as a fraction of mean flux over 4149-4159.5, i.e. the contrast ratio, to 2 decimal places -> 1.08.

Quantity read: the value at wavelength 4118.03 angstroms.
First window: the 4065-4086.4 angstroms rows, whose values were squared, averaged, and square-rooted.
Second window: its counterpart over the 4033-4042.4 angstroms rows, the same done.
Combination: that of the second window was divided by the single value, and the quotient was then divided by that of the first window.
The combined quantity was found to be 0.056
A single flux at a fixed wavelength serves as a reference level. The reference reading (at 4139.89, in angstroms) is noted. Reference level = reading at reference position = 21.19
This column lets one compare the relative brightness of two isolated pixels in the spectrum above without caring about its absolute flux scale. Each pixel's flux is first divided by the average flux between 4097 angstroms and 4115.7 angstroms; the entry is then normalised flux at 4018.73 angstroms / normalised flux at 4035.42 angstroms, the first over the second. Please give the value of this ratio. 1.1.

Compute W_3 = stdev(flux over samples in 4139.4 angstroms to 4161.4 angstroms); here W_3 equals 2.2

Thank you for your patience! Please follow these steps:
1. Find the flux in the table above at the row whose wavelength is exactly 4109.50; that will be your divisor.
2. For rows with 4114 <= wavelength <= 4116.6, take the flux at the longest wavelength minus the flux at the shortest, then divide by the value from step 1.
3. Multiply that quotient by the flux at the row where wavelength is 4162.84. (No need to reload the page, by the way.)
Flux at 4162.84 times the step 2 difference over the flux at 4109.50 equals 2.9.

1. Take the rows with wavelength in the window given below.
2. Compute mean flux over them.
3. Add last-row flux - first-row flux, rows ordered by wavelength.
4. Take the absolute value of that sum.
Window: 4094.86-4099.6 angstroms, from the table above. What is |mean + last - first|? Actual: 18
